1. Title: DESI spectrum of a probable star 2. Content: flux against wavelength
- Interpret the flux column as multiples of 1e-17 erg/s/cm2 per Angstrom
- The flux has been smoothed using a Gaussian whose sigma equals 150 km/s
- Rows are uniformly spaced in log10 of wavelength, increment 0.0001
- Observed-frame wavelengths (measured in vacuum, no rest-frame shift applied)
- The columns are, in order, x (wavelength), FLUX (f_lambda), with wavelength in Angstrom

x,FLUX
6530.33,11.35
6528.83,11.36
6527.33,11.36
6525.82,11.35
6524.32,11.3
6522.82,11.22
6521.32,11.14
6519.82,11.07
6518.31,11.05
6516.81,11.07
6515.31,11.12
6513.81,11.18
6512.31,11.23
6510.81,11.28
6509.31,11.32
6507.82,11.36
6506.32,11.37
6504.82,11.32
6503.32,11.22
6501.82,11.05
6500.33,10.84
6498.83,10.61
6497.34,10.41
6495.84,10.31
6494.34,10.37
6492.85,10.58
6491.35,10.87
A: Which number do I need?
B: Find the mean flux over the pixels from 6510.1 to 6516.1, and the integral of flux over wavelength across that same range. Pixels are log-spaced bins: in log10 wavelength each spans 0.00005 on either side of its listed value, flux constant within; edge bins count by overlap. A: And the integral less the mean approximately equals 56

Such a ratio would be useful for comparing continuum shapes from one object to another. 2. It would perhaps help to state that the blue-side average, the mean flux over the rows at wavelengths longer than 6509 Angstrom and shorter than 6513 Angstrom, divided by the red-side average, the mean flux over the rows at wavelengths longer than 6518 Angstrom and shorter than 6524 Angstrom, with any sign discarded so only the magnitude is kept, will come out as 1.01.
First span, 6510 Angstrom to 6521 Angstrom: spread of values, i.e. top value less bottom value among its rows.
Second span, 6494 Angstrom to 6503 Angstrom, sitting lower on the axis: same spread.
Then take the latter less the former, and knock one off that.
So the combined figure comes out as -0.49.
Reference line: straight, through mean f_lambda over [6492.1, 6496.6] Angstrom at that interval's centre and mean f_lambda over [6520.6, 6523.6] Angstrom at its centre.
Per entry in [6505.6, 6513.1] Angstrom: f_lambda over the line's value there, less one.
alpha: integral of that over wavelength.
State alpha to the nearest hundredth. 0.33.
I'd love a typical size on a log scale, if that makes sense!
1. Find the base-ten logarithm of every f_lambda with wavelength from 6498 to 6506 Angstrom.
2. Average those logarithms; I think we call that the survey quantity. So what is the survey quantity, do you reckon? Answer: 1.04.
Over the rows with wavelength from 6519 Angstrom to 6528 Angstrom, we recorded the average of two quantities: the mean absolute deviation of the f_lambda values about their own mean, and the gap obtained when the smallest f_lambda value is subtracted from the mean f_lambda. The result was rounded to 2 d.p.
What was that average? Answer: 0.13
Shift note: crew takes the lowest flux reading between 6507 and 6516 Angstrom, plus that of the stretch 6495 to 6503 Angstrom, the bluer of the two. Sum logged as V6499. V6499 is 21.4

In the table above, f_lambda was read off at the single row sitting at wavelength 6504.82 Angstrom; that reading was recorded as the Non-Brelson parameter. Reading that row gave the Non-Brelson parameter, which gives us 11.32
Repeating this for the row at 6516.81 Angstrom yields 11.07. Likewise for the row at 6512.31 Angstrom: 11.23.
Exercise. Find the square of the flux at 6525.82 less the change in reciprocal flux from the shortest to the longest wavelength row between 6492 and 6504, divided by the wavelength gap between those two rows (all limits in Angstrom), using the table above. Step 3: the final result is 129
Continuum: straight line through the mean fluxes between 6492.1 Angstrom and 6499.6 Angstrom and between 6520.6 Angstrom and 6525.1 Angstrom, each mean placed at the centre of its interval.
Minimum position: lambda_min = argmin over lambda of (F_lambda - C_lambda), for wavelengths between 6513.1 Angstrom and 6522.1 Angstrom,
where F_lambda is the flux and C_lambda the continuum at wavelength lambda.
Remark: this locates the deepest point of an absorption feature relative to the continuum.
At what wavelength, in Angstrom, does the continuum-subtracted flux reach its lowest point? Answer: 6519.82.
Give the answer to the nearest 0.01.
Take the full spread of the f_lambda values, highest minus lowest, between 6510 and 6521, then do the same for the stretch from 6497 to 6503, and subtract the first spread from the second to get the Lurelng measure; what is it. 0.41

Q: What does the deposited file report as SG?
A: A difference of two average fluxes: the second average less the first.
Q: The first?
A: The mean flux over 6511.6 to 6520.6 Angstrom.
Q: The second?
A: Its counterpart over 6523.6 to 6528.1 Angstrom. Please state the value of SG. 0.22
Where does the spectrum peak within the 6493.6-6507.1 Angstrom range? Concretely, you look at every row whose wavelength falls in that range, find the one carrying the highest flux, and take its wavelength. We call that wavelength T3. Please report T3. 6506.32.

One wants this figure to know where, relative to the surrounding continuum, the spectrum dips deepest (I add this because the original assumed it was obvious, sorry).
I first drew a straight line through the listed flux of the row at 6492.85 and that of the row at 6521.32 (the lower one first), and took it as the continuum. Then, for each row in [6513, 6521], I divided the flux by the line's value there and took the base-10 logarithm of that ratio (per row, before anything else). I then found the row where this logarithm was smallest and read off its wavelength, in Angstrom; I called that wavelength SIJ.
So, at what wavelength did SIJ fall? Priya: 6519.82 Angstrom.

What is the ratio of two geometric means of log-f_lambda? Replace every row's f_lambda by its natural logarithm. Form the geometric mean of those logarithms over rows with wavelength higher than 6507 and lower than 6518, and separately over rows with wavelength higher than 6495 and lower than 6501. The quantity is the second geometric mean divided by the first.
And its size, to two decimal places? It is 0.97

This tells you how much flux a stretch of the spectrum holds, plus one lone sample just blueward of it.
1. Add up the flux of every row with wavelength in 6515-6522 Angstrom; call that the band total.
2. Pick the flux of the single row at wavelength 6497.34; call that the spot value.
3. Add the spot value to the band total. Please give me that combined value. 66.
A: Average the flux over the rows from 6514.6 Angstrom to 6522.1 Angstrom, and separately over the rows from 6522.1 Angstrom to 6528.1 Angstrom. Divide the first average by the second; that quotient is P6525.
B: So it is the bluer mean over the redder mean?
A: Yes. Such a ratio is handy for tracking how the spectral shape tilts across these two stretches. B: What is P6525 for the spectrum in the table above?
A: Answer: 0.98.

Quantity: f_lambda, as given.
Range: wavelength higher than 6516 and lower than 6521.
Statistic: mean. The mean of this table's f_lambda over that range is 11.1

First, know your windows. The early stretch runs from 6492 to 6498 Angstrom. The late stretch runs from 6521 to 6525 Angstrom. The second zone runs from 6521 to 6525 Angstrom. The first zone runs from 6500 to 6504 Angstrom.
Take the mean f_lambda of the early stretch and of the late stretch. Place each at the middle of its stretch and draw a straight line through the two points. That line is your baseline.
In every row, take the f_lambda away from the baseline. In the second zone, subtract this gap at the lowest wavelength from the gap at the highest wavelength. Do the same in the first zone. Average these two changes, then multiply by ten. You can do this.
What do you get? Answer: -1.8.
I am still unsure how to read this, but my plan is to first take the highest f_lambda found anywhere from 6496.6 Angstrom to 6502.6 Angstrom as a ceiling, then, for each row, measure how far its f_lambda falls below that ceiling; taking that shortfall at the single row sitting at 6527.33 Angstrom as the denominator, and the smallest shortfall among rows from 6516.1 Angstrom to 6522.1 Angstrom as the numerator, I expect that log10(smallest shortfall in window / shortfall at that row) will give -0.54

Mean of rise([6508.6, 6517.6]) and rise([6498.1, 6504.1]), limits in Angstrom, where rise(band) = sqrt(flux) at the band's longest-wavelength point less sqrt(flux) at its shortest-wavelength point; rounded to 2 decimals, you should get 0.03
